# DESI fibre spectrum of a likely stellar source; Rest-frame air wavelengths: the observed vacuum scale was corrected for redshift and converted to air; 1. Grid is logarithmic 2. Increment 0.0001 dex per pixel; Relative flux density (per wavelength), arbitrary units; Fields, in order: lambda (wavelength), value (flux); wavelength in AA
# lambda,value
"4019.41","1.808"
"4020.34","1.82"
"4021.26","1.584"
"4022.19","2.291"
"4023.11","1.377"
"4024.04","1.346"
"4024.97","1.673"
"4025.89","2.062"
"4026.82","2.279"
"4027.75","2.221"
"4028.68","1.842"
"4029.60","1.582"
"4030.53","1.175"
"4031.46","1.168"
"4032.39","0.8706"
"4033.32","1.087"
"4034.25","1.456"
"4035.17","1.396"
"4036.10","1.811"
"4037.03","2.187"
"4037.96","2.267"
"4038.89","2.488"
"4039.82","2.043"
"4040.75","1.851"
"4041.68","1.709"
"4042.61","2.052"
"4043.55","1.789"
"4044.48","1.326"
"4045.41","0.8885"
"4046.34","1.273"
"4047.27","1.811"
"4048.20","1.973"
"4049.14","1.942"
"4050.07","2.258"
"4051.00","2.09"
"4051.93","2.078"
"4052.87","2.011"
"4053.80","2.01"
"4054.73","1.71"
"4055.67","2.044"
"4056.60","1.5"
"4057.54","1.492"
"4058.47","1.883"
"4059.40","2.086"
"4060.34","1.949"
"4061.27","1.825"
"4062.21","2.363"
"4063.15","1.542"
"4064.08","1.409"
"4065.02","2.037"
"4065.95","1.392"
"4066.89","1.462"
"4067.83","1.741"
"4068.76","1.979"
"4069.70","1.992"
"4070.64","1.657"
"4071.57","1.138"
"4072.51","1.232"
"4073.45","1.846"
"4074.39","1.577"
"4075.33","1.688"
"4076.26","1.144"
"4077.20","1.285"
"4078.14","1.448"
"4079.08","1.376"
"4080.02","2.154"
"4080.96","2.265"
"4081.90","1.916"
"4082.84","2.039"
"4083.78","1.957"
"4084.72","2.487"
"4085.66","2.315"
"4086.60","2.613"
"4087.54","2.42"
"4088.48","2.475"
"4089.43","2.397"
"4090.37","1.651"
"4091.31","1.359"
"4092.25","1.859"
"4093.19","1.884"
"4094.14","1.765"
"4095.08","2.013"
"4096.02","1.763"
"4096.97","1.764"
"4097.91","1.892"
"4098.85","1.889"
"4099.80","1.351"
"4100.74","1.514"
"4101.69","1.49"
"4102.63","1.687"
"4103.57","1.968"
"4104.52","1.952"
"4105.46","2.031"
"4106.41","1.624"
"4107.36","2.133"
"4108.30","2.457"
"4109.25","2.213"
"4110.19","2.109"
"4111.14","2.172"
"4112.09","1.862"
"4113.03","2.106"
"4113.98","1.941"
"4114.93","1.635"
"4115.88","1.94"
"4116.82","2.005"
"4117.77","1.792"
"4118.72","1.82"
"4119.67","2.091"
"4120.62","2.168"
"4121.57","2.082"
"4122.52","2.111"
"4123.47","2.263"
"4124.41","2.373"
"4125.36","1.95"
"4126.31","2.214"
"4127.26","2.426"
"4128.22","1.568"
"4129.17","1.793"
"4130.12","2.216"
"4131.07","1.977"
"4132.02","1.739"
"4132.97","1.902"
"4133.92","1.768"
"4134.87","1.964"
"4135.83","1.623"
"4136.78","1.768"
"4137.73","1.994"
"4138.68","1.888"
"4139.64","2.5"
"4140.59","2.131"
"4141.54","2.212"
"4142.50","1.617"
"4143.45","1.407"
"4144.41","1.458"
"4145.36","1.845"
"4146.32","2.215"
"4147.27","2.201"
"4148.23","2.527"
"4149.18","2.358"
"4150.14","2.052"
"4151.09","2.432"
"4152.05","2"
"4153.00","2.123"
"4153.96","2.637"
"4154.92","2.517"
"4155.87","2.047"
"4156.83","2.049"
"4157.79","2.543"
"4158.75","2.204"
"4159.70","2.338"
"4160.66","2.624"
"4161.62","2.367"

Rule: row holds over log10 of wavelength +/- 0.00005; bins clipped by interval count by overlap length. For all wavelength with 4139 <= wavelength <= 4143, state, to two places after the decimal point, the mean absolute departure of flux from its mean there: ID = 0.25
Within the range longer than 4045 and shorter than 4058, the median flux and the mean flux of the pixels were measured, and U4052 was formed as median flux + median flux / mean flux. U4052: 3.05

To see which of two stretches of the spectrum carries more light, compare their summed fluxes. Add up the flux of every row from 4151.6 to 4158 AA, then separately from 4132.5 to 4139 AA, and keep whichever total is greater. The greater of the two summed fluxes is 15.9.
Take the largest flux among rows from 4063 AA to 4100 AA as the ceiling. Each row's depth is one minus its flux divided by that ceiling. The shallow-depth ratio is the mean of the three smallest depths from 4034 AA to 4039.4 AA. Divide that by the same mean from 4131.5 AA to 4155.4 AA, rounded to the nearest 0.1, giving 5.7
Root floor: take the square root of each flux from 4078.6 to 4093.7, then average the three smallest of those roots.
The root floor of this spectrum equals 1.21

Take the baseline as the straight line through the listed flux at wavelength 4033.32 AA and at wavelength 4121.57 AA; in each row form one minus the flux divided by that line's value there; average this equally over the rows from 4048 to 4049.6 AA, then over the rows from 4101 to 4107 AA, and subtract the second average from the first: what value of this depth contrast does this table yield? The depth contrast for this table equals -0.6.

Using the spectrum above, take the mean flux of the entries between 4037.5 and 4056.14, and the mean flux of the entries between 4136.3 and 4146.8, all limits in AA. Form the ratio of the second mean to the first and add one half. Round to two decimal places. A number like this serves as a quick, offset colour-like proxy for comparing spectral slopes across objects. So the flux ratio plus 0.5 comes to 1.52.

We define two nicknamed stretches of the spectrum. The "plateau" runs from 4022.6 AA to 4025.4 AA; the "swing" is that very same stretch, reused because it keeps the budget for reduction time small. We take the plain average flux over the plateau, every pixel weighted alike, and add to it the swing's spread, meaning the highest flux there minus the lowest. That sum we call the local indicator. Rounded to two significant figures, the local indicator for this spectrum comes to 1.8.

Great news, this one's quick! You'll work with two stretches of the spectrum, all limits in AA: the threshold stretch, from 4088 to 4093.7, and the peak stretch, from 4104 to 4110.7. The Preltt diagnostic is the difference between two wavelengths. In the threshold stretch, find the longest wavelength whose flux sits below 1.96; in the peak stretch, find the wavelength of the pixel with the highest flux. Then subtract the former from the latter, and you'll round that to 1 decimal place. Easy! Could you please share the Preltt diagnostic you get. 15.1 AA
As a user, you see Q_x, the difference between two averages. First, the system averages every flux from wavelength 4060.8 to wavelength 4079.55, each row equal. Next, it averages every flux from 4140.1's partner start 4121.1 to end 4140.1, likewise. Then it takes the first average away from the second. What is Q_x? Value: 0.40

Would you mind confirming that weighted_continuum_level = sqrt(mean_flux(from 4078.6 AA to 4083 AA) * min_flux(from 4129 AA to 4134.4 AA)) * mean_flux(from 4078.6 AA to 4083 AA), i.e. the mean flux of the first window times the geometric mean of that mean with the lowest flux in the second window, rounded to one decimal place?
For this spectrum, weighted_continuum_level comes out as 3.6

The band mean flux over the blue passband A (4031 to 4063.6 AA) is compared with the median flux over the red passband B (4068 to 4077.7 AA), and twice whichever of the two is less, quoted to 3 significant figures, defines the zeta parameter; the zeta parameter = 3.23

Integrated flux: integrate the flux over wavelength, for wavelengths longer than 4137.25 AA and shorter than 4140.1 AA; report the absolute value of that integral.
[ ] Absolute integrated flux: 6.1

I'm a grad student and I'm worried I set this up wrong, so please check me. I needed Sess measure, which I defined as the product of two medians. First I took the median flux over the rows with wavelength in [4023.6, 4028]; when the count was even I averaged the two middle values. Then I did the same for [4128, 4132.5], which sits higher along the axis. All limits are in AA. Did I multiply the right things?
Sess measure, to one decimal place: 3.7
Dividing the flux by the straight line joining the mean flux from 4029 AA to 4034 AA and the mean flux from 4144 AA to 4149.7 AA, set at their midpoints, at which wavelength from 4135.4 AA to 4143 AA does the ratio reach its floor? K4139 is 4142.50 AA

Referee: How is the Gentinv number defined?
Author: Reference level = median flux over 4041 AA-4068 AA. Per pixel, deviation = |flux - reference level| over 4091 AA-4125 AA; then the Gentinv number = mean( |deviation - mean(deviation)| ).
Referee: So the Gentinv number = 0.13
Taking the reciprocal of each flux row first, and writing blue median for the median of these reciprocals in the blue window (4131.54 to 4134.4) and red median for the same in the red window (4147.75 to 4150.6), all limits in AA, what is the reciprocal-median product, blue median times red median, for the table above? 0.24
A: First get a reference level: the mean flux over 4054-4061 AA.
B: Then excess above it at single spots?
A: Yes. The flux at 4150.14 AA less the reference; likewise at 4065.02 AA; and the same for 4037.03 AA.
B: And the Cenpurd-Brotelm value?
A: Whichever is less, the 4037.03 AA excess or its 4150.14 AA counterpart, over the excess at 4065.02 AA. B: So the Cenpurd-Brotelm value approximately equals 1.1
